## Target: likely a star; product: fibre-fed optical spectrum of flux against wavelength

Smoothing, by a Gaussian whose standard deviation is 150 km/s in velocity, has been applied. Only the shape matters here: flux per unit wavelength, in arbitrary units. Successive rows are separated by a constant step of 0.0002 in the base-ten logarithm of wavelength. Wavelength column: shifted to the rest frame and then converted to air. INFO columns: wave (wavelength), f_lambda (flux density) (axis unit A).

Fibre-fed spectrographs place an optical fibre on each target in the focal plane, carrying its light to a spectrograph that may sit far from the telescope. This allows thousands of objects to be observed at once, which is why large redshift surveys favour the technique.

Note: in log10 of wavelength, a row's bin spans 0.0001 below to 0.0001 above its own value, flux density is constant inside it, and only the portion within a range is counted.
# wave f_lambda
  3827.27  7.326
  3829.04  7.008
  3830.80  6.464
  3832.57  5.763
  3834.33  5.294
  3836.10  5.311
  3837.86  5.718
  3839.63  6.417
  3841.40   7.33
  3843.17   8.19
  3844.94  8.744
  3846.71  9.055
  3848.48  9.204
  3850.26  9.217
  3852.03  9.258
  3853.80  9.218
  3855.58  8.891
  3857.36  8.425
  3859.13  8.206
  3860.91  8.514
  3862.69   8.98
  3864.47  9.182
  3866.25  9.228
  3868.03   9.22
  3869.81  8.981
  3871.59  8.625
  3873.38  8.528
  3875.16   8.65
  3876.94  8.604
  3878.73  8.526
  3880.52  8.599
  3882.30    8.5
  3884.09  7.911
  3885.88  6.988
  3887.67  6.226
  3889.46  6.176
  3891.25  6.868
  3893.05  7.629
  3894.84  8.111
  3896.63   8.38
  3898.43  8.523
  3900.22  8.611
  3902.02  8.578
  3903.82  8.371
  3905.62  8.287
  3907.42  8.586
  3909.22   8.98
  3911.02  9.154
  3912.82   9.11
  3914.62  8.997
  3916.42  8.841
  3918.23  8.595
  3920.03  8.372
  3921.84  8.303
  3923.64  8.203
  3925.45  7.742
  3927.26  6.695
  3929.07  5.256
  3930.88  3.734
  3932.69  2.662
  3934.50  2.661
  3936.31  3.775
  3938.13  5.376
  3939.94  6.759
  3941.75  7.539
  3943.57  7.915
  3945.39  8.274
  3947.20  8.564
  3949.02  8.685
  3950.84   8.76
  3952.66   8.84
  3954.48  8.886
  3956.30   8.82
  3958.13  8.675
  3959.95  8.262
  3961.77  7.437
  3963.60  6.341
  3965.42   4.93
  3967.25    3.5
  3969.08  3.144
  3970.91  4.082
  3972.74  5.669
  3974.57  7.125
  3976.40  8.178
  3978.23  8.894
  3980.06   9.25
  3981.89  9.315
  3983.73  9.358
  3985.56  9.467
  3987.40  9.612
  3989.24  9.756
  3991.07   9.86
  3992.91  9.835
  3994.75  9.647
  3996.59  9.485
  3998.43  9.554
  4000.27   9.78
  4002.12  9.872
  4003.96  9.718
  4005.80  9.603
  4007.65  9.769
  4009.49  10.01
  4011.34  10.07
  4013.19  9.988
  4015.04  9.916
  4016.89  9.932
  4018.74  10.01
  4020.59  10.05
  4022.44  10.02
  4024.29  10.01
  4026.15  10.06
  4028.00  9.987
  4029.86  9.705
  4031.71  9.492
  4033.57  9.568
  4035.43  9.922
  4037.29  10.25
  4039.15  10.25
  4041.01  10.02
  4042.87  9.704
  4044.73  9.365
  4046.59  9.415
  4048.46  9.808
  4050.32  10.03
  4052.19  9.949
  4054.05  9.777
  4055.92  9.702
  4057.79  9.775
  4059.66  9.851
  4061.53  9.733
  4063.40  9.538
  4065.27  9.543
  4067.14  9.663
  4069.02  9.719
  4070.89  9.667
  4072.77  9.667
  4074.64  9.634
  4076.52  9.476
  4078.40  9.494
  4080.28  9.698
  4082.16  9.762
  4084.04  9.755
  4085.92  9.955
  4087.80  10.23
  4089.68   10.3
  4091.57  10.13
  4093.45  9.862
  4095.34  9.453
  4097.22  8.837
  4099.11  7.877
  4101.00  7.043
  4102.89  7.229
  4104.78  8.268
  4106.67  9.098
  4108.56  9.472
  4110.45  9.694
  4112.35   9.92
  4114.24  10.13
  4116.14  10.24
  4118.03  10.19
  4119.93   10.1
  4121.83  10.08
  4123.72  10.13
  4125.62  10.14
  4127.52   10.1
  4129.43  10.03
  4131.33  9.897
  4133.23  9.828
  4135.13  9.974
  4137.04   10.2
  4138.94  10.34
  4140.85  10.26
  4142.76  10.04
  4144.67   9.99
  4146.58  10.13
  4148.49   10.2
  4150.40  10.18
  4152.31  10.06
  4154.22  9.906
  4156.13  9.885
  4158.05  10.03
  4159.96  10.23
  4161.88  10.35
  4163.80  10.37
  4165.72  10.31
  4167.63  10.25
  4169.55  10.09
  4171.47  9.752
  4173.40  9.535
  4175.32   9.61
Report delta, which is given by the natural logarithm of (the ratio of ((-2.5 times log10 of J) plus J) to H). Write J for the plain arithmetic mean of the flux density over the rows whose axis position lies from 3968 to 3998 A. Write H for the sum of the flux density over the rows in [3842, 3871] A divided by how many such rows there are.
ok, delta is -0.40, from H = 8.9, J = 8.3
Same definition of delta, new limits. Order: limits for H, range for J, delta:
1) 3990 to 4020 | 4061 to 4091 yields -0.30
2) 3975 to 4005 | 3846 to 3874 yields -0.37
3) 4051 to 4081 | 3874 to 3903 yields -0.53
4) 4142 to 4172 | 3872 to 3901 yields -0.58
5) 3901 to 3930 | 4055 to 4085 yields -0.14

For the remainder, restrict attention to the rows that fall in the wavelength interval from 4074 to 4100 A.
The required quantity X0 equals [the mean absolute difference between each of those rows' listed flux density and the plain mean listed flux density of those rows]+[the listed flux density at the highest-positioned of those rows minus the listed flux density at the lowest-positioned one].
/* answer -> -1.3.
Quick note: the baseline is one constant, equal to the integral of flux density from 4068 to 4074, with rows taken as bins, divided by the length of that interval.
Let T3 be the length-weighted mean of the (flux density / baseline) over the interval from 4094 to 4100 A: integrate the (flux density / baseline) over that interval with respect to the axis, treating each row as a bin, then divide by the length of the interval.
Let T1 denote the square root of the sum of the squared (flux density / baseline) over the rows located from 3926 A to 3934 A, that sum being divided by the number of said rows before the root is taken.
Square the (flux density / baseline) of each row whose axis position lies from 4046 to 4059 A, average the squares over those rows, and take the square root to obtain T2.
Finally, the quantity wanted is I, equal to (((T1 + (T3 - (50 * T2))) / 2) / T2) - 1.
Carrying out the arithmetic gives -25.30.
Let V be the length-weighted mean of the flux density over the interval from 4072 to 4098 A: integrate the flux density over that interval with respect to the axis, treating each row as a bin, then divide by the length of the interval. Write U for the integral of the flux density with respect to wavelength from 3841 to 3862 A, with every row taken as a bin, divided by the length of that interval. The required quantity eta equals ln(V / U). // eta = 0.11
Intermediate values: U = 8.7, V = 9.7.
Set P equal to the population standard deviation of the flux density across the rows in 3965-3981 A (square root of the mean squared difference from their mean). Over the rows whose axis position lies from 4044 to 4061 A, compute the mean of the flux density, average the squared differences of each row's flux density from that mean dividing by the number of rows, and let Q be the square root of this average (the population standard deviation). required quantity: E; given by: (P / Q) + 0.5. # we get 11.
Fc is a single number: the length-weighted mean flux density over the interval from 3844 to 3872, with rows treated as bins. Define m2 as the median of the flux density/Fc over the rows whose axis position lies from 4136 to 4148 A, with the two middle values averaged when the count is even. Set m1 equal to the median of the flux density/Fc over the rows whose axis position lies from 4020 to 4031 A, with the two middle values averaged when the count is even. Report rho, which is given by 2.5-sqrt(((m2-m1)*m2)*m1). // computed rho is 2.35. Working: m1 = 1.12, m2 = 1.14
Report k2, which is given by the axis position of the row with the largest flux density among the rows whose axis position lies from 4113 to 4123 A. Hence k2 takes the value 4116.14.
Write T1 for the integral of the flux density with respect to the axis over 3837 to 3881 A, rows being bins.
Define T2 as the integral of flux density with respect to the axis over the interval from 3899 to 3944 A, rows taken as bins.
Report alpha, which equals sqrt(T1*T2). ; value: 350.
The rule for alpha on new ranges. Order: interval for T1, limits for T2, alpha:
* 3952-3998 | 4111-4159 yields 421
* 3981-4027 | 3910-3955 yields 383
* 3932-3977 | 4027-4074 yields 369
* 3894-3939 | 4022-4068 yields 386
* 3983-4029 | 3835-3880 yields 413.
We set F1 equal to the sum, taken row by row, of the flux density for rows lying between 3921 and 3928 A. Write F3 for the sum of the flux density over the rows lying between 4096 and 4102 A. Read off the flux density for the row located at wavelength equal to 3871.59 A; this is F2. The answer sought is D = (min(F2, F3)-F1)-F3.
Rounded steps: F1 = 31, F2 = 8.625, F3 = 24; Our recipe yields -46.1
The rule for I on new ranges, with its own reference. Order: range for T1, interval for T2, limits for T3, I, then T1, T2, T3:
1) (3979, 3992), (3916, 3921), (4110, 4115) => -24.87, 1.0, 0.89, 1.03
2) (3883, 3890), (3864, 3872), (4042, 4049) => -25.09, 0.7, 0.93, 0.99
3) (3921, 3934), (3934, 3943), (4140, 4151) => -24.50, 0.7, 0.57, 1.05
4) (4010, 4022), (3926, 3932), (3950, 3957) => -24.25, 1.0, 0.55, 0.91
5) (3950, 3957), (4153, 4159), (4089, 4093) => -25.04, 0.9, 1.03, 1.05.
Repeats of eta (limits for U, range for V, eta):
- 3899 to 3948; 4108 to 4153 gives 0.32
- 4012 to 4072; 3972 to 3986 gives -0.16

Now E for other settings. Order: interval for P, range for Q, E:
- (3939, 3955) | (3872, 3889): 1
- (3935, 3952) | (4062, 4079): 20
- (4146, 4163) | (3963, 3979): 1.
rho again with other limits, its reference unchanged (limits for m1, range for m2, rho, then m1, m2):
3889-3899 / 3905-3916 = 2.17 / 0.88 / 1.01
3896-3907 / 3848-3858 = 2.21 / 0.95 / 1.03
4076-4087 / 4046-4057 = 2.41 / 1.09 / 1.10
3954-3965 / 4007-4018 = 2.08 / 0.95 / 1.11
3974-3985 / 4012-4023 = 2.16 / 1.01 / 1.12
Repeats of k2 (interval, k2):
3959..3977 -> 3959.95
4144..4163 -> 4161.88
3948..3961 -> 3954.48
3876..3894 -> 3876.94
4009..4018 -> 4011.34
